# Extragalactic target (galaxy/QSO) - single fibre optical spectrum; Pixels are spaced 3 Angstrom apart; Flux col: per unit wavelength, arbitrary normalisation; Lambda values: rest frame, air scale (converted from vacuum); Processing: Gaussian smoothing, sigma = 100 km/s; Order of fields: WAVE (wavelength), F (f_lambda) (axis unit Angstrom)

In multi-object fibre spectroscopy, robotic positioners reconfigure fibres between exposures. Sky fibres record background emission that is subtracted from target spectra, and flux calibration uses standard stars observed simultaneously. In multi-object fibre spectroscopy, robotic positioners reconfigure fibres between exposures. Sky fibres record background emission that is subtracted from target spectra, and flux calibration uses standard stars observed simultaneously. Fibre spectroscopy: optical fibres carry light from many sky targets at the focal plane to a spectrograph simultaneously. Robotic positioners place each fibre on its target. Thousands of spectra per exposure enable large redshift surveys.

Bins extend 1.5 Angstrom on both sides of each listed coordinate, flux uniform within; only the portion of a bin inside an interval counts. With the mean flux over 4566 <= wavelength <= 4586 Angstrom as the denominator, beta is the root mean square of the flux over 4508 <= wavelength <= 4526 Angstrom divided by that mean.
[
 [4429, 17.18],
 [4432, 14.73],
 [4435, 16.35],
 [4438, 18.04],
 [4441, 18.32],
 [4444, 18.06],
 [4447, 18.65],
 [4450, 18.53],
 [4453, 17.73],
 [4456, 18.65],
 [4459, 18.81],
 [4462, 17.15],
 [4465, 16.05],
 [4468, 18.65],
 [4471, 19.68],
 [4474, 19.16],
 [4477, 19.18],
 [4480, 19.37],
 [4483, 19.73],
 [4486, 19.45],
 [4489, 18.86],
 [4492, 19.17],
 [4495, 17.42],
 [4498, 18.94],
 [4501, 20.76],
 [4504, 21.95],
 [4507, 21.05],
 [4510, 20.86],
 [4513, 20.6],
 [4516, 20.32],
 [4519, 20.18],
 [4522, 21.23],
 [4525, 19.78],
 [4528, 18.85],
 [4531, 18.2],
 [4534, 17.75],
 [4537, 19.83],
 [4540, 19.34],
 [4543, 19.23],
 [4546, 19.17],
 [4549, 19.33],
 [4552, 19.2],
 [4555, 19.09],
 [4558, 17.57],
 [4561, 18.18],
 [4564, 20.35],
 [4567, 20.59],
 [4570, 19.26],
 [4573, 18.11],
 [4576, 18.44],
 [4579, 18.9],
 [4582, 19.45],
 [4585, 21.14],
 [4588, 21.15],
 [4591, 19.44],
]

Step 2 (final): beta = 1.06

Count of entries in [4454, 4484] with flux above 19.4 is 2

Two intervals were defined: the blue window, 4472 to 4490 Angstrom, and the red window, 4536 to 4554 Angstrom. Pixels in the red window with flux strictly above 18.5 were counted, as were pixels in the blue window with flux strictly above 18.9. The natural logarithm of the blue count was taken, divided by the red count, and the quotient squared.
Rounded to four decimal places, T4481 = 0.0720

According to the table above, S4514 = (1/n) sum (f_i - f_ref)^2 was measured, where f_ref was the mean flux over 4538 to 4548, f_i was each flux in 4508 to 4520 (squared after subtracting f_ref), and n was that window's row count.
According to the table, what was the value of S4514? 1.6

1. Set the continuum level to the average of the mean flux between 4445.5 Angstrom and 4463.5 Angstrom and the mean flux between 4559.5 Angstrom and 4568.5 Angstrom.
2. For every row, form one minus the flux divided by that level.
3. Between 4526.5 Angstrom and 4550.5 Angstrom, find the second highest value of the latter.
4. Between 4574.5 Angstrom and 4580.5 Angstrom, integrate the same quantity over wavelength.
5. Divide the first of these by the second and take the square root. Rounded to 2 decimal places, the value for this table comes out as 0.65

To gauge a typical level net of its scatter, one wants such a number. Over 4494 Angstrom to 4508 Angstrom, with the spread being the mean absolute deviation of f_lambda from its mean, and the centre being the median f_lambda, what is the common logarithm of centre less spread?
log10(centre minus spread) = 1.29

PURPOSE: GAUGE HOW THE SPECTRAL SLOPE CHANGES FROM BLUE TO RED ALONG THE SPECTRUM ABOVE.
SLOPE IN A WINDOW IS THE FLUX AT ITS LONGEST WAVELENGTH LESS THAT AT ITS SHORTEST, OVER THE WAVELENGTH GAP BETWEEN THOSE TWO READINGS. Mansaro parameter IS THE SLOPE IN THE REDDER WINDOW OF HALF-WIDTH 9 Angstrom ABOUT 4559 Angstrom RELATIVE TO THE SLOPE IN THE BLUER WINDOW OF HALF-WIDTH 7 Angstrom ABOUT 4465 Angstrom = 1.3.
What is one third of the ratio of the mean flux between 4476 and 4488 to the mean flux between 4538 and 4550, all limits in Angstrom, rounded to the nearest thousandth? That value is 0.336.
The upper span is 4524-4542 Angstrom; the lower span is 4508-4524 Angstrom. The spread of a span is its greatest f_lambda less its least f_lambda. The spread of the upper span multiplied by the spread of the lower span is 2.2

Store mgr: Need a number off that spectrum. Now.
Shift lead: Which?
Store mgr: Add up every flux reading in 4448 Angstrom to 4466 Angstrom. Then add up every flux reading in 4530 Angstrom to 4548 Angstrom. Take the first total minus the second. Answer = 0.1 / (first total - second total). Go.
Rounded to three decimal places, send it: -0.015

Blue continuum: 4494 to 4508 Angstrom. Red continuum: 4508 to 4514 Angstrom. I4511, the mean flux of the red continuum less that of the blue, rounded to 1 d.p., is 0.7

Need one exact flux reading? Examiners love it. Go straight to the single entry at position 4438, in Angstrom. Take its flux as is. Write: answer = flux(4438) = 18.04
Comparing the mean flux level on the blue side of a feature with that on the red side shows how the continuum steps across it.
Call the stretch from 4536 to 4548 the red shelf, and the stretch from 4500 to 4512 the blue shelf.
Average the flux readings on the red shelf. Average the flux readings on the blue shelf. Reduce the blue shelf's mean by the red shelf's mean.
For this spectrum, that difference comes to 1.8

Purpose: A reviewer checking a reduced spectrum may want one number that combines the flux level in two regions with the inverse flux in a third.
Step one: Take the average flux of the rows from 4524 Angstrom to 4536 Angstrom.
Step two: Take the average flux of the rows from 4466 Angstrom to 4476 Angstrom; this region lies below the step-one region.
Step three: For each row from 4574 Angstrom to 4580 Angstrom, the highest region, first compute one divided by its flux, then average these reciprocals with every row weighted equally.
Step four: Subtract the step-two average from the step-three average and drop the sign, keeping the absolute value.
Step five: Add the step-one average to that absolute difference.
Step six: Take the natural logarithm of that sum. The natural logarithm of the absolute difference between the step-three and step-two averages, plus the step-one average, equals 3.63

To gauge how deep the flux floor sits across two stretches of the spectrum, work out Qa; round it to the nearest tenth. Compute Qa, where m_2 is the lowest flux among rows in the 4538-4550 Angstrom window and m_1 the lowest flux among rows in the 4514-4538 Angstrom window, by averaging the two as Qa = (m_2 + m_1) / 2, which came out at 18.5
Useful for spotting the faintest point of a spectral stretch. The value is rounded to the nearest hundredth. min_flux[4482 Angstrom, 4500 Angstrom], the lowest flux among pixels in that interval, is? 17.42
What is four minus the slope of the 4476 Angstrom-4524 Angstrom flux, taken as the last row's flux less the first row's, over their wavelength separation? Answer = 3.95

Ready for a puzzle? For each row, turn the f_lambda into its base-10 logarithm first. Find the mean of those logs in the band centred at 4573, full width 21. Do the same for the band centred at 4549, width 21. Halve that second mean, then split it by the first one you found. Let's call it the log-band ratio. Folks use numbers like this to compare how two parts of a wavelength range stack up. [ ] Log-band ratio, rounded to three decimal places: 0.497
